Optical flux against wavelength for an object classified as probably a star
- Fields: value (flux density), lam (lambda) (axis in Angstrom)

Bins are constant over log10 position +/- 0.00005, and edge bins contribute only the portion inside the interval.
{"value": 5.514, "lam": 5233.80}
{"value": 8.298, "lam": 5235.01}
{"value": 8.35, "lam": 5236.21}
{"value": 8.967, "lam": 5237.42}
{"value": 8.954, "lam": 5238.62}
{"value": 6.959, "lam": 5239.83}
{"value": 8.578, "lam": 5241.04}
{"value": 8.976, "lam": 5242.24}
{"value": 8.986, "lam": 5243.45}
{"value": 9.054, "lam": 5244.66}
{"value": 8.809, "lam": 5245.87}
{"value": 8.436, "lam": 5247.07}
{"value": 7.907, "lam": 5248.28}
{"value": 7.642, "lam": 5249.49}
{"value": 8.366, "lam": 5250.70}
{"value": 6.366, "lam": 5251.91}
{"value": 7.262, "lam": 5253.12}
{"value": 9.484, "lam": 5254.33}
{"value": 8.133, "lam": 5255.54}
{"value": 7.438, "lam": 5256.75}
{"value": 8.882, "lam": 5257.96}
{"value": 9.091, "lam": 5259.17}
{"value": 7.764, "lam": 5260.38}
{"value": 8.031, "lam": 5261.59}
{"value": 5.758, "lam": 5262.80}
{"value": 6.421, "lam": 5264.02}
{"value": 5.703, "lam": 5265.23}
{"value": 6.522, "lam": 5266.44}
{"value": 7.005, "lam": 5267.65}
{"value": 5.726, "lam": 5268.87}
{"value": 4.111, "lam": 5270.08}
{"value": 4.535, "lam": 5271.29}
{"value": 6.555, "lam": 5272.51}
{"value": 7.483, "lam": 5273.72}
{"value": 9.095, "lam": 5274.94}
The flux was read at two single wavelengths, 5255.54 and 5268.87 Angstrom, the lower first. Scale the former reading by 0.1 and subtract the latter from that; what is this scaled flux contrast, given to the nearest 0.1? -4.9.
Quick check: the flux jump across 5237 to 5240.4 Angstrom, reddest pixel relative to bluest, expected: -2.0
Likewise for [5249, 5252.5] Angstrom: -1.3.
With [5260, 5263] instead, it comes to -2.0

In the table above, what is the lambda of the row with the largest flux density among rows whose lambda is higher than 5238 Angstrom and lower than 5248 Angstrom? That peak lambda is 5244.66 Angstrom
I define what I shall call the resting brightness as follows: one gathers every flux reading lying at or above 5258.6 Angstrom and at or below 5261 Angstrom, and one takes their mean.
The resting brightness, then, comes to 8.4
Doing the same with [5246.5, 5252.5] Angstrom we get 7.7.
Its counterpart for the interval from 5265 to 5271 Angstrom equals 5.8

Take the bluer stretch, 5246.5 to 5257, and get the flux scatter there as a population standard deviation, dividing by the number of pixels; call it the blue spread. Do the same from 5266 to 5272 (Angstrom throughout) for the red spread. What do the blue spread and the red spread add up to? 1.94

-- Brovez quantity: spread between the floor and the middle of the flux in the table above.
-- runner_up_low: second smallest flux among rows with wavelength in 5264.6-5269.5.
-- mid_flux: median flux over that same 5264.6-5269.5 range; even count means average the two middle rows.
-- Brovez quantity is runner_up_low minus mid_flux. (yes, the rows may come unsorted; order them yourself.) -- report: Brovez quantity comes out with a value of -0.40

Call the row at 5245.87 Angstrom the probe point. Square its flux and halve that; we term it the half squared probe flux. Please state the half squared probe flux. 39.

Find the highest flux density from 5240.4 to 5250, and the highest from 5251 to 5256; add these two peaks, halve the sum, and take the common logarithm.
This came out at 0.967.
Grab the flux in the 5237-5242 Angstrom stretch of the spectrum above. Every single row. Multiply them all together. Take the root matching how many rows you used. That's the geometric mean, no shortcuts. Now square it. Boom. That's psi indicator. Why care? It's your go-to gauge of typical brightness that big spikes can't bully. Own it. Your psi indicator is 69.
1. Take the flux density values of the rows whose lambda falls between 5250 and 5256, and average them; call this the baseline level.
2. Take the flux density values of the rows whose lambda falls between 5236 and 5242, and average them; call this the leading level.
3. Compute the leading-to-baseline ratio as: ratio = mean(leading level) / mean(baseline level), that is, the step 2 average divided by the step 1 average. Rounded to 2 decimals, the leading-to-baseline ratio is 1.06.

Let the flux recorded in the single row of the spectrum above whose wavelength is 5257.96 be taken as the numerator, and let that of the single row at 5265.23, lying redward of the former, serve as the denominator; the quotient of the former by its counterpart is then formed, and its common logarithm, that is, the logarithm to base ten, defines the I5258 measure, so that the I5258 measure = 0.19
